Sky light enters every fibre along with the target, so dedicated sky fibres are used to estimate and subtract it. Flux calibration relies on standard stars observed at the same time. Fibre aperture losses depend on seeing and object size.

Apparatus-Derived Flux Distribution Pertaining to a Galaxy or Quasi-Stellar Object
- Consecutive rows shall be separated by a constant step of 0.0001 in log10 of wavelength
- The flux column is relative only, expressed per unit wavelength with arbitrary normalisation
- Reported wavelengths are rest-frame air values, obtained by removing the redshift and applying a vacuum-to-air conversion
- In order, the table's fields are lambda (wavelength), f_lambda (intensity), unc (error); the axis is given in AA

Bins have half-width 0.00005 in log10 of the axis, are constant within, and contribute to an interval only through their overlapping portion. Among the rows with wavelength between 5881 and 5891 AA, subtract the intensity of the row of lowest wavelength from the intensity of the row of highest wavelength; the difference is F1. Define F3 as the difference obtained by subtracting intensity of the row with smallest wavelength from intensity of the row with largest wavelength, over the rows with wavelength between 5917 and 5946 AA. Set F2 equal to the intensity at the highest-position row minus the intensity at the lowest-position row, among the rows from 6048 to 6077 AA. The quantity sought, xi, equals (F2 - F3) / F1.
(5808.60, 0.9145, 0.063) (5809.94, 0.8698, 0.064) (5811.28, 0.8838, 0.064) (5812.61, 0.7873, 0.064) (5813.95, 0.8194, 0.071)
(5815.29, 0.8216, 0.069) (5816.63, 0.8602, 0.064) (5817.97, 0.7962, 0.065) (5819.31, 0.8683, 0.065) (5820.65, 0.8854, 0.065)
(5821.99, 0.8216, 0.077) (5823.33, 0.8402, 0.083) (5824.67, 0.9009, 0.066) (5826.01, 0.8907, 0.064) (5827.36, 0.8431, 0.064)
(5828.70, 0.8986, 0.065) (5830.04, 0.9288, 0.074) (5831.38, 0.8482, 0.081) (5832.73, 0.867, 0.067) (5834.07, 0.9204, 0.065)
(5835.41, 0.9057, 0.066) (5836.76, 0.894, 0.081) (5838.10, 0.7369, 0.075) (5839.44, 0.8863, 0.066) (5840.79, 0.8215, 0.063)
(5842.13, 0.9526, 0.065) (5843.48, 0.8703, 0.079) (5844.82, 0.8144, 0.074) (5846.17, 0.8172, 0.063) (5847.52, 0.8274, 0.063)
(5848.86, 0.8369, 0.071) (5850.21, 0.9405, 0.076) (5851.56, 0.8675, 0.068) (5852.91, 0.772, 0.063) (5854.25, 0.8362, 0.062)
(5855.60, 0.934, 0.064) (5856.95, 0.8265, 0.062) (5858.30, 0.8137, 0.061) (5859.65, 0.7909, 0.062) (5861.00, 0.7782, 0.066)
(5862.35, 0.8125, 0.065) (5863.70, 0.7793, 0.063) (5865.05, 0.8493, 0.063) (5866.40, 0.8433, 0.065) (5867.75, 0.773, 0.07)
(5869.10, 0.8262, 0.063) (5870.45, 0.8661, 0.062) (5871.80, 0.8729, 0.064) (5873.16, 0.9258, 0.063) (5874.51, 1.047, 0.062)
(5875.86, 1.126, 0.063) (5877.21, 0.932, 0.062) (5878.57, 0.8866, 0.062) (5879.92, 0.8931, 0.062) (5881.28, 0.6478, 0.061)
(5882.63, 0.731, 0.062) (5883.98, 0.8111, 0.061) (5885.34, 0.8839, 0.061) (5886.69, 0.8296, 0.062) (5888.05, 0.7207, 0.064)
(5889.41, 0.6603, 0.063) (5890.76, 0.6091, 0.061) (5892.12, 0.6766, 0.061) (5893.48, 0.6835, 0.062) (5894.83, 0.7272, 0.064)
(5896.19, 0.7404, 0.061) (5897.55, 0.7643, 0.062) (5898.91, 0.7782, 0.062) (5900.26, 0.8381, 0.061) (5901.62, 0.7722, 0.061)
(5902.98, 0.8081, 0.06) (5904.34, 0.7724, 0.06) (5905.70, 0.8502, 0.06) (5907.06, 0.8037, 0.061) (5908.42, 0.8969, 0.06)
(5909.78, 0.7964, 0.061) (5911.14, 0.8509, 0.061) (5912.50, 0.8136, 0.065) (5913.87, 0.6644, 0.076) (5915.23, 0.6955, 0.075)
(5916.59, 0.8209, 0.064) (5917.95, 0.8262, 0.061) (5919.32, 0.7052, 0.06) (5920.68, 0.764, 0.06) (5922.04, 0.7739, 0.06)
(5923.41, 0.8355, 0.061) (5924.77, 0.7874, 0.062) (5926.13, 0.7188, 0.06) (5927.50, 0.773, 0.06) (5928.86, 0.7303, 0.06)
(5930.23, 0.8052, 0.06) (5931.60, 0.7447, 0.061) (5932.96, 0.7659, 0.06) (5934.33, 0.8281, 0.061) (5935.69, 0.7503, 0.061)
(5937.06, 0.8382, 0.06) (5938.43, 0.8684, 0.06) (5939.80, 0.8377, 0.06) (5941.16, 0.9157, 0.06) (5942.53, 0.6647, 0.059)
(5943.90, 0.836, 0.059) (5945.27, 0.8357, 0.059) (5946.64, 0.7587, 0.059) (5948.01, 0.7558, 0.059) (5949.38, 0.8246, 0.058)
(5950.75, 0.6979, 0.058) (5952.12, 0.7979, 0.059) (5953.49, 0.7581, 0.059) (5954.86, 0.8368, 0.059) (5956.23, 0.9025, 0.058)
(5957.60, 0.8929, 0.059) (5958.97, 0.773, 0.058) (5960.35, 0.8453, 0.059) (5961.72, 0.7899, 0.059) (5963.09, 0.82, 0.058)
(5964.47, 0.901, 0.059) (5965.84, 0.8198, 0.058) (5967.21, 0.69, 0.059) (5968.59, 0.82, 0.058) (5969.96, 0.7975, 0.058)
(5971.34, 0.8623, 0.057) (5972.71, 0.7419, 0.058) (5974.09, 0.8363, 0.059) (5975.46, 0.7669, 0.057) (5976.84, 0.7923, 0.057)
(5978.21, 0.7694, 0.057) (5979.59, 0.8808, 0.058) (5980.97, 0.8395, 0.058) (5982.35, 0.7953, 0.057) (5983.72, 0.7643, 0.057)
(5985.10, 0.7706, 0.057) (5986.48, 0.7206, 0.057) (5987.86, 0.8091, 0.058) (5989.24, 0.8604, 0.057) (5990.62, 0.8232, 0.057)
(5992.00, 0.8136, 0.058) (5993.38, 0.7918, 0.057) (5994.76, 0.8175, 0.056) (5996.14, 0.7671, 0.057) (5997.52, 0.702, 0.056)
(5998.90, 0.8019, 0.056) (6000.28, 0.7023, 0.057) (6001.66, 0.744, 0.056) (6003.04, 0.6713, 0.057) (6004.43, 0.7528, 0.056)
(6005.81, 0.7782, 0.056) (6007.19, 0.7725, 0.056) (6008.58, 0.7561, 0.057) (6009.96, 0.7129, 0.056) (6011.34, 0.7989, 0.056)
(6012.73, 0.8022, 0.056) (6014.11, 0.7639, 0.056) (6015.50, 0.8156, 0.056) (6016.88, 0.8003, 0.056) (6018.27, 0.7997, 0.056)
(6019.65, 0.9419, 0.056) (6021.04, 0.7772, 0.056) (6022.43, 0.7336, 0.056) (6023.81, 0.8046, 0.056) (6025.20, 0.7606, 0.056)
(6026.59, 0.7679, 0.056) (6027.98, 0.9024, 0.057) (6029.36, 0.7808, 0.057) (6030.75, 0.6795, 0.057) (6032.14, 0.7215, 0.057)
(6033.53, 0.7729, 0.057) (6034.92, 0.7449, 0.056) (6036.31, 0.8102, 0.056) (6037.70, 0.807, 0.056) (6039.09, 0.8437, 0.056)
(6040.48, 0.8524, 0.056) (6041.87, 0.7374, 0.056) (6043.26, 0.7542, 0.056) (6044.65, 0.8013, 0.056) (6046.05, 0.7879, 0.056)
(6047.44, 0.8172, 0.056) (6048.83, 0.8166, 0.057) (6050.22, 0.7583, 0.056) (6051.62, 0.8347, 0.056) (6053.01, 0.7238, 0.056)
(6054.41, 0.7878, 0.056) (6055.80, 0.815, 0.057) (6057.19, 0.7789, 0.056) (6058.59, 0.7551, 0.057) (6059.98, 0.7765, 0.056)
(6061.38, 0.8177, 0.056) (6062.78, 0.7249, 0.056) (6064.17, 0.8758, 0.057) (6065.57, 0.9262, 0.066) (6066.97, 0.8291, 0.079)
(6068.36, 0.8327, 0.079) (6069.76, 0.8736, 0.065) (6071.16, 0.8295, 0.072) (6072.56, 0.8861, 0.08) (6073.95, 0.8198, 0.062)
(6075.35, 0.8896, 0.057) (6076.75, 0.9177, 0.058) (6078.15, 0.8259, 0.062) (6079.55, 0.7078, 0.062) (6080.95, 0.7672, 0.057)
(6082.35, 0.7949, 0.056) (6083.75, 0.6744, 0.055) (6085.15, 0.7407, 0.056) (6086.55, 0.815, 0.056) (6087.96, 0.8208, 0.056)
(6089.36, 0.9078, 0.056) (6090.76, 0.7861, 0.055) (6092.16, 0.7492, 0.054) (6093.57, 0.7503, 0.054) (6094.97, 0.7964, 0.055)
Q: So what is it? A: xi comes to -2.4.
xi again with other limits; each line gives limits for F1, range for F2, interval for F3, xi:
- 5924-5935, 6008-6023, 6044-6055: -0.2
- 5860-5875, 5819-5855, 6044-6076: -0.4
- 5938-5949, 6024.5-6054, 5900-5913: 0.1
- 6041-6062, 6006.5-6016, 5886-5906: 0.3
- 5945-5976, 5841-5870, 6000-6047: 3.1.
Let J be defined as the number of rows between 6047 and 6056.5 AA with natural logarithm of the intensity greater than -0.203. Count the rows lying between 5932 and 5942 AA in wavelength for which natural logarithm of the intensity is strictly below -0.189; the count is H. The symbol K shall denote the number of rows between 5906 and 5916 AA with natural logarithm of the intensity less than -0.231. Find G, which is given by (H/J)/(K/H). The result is 0.7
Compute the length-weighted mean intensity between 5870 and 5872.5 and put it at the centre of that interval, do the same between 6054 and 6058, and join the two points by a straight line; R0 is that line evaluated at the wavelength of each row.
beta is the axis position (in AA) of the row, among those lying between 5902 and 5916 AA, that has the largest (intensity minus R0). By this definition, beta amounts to 5908.42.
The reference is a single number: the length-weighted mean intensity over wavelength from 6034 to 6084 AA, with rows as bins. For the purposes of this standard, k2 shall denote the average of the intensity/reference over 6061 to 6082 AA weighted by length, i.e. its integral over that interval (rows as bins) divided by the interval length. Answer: 1.03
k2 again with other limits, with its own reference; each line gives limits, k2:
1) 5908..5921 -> 0.97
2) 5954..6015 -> 0.98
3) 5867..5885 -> 1.08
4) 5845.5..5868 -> 1.03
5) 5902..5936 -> 0.97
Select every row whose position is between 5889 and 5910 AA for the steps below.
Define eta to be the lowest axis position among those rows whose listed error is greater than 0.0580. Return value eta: 5889.41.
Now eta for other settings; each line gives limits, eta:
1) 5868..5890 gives 5869.10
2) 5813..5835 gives 5813.95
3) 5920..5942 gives 5920.68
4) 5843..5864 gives 5843.48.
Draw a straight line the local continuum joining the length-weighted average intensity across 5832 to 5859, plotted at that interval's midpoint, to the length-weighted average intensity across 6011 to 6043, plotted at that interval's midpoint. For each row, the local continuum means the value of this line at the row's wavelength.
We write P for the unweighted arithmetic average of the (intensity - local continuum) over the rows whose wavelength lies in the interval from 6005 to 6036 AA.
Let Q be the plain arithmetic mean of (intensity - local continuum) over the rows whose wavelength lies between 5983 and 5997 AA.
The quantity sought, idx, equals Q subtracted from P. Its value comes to -0.002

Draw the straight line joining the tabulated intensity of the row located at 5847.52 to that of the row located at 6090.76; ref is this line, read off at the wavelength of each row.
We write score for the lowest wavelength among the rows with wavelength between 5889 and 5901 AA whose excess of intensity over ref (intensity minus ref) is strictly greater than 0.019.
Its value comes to 5900.26 AA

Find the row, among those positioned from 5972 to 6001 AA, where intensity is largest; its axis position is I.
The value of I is 5979.59 AA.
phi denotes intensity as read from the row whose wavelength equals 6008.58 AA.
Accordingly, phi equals 0.7561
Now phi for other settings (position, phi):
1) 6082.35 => 0.7949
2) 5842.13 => 0.9526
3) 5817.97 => 0.7962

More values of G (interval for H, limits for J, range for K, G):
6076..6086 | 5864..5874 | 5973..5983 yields 2.0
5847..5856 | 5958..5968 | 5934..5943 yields 0.5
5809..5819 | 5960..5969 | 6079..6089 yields 0.8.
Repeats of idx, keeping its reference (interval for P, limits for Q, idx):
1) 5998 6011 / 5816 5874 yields -0.051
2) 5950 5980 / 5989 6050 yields 0.006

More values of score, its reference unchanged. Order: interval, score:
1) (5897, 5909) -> 5900.26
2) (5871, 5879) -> 5871.80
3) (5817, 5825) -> 5819.31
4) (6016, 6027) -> 6019.65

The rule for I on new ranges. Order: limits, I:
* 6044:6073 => 6065.57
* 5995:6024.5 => 6019.65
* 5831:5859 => 5842.13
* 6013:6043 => 6019.65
